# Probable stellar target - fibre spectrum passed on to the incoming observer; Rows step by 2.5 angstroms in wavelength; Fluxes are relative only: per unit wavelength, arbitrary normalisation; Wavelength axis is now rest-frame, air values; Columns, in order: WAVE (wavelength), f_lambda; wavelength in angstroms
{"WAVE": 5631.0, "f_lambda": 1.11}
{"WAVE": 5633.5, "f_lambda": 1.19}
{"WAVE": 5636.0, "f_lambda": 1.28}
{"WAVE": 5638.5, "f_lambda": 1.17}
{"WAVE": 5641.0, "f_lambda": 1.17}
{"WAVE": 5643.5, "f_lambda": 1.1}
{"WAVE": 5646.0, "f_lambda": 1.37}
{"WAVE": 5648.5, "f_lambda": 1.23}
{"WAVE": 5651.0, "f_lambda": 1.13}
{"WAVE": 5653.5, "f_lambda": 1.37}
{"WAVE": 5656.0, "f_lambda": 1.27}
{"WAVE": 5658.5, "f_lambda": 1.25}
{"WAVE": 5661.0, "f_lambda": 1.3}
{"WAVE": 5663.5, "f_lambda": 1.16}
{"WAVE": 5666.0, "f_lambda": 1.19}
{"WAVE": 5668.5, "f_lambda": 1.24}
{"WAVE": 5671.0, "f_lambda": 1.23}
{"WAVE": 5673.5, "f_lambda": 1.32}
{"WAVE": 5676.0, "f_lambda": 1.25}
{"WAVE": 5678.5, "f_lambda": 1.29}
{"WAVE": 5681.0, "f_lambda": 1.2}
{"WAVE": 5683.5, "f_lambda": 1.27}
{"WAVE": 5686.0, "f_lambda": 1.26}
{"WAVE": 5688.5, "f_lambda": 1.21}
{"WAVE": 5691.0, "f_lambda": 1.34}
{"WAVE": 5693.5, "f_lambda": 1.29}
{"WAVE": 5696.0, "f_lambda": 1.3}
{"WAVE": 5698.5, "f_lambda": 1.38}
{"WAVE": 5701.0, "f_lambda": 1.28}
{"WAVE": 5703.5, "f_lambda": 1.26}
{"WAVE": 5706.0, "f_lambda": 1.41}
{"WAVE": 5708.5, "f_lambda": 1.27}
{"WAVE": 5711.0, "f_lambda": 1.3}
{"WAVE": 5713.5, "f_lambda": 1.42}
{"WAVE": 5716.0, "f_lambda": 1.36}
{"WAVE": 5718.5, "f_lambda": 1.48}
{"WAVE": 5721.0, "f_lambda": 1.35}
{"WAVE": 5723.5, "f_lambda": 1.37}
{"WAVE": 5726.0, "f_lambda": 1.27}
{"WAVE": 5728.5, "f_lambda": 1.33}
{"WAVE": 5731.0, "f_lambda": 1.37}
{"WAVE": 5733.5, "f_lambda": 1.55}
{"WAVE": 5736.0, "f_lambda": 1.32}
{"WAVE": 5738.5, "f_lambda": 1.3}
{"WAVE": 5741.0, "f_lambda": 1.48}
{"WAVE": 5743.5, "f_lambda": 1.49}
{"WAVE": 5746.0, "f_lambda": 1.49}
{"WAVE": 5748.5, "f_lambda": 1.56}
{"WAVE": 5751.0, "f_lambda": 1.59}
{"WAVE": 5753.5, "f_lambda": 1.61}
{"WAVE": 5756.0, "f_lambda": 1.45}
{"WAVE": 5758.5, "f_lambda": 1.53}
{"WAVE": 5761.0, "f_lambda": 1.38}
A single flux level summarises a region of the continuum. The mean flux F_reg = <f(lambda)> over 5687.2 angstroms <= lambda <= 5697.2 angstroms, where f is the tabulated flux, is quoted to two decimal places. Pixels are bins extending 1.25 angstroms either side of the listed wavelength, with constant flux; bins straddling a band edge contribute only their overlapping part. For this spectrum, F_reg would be 1.28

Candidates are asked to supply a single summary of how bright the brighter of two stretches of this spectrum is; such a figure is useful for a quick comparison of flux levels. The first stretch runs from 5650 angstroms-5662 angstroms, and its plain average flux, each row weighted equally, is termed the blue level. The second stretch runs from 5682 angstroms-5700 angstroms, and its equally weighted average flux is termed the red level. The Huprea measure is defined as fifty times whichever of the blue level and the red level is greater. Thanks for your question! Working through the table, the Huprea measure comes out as 65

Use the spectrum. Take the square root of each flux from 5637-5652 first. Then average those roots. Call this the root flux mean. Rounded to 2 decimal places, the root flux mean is 1.09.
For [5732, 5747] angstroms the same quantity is 1.20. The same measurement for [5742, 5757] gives 1.24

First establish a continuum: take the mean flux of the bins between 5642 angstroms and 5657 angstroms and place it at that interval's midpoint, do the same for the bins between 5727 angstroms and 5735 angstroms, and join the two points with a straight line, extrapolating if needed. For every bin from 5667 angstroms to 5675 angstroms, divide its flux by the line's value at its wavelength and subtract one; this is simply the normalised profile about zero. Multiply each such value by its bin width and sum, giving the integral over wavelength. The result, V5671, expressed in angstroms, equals -0.16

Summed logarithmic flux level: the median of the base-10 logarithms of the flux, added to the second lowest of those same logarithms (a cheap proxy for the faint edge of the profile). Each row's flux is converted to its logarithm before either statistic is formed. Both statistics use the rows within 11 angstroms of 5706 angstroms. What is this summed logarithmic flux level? 0.22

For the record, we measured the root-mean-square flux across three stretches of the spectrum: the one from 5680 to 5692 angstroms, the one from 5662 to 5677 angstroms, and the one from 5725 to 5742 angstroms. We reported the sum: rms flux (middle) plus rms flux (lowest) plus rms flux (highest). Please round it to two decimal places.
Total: 3.87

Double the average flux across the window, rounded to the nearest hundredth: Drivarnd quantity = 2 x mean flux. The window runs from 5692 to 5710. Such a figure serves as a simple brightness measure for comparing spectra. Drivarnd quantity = 2.63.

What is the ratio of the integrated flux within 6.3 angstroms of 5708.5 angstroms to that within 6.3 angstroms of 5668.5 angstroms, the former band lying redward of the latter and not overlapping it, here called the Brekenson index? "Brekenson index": 1.08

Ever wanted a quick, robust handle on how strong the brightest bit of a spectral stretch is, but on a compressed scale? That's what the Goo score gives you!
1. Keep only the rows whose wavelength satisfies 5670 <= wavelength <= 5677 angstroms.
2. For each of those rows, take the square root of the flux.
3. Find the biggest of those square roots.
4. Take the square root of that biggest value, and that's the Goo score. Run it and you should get 1.07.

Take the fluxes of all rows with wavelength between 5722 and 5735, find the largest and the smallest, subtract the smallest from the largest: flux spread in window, 0.28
